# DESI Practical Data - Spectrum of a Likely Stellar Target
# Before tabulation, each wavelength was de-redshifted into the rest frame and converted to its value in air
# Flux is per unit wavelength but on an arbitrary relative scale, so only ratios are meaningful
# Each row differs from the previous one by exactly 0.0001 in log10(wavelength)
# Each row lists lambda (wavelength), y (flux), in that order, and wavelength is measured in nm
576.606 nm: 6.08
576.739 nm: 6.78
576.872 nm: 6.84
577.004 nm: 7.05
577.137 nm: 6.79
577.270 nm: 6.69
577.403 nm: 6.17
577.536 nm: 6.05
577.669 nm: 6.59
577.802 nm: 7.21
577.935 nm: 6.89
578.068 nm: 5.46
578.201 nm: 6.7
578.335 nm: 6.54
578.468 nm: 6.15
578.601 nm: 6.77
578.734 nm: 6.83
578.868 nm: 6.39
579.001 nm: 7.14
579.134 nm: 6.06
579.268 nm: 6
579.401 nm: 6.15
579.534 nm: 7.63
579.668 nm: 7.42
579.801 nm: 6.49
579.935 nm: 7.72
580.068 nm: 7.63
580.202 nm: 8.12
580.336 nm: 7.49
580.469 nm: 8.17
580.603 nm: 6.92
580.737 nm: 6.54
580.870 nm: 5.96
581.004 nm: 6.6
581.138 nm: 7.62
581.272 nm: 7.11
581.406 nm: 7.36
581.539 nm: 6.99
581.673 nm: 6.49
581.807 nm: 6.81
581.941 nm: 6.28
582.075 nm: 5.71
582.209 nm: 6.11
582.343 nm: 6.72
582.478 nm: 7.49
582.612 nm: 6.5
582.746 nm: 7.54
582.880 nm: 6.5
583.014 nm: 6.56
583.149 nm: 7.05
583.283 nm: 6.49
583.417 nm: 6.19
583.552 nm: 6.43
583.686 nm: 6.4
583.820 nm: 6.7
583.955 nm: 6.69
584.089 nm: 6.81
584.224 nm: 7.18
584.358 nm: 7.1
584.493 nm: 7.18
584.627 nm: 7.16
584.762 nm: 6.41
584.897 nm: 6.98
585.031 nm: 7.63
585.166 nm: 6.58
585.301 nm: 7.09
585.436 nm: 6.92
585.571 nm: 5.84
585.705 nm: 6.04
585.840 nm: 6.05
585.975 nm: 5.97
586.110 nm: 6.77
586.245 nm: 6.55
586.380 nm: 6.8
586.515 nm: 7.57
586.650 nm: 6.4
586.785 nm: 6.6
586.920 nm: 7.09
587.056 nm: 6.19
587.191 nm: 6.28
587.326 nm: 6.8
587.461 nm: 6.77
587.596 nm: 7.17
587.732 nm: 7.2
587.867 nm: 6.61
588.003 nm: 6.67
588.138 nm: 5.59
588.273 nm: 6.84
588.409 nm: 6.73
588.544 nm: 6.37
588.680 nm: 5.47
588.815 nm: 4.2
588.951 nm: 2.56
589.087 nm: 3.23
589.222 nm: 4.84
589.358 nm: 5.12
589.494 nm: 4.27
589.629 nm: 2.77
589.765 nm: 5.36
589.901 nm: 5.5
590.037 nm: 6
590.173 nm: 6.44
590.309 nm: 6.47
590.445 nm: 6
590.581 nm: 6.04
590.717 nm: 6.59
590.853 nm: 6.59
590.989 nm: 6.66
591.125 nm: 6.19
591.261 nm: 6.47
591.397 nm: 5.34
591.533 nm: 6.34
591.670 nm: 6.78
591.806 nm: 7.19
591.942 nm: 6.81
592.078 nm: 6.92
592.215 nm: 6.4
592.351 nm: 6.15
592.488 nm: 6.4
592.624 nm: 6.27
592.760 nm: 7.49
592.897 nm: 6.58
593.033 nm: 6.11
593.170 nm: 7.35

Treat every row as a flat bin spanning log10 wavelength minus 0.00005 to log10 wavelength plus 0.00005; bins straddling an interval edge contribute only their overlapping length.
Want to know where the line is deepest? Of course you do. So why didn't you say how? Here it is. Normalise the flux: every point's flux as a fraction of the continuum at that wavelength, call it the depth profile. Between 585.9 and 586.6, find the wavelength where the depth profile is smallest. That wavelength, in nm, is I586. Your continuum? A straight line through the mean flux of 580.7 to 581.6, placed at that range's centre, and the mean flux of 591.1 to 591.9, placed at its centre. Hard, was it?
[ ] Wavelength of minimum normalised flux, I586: 585.975 nm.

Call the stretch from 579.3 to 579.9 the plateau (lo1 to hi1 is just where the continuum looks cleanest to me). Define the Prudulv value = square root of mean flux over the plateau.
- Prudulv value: 2.63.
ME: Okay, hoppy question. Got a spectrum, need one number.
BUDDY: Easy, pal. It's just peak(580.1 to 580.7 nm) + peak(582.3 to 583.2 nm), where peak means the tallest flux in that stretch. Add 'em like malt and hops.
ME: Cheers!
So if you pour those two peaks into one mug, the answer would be 15.7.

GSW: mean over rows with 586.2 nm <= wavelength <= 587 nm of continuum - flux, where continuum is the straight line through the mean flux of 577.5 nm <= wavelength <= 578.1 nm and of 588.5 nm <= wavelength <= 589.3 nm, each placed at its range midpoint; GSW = -2.0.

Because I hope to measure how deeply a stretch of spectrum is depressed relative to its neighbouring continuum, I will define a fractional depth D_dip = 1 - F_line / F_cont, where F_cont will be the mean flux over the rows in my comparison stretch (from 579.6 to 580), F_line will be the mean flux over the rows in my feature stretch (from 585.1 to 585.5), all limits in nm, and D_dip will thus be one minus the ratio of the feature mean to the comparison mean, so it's 0.05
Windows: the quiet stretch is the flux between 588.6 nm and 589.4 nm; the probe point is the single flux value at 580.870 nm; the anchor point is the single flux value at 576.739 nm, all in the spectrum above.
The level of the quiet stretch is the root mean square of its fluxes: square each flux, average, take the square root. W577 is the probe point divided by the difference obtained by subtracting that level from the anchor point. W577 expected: 2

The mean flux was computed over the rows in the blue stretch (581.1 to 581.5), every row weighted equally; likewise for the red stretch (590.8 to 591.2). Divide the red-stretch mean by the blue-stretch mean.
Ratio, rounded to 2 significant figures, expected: 0.88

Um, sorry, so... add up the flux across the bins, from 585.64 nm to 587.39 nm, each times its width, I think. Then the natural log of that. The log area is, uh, 2.44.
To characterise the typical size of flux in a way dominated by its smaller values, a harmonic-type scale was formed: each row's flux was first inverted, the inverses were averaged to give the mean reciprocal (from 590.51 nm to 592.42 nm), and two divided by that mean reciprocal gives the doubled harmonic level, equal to 12.9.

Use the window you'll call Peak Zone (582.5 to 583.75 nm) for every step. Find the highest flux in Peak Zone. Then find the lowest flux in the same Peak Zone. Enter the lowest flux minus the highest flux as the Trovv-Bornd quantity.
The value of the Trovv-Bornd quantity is -1.35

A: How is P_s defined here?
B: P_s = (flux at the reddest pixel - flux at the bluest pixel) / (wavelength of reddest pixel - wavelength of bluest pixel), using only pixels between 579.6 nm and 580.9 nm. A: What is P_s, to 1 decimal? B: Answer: -1.2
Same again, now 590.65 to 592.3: -0.1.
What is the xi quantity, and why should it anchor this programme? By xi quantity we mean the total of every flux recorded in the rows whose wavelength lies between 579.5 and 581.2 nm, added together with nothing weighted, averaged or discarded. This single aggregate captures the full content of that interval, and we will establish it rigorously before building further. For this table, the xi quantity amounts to 94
